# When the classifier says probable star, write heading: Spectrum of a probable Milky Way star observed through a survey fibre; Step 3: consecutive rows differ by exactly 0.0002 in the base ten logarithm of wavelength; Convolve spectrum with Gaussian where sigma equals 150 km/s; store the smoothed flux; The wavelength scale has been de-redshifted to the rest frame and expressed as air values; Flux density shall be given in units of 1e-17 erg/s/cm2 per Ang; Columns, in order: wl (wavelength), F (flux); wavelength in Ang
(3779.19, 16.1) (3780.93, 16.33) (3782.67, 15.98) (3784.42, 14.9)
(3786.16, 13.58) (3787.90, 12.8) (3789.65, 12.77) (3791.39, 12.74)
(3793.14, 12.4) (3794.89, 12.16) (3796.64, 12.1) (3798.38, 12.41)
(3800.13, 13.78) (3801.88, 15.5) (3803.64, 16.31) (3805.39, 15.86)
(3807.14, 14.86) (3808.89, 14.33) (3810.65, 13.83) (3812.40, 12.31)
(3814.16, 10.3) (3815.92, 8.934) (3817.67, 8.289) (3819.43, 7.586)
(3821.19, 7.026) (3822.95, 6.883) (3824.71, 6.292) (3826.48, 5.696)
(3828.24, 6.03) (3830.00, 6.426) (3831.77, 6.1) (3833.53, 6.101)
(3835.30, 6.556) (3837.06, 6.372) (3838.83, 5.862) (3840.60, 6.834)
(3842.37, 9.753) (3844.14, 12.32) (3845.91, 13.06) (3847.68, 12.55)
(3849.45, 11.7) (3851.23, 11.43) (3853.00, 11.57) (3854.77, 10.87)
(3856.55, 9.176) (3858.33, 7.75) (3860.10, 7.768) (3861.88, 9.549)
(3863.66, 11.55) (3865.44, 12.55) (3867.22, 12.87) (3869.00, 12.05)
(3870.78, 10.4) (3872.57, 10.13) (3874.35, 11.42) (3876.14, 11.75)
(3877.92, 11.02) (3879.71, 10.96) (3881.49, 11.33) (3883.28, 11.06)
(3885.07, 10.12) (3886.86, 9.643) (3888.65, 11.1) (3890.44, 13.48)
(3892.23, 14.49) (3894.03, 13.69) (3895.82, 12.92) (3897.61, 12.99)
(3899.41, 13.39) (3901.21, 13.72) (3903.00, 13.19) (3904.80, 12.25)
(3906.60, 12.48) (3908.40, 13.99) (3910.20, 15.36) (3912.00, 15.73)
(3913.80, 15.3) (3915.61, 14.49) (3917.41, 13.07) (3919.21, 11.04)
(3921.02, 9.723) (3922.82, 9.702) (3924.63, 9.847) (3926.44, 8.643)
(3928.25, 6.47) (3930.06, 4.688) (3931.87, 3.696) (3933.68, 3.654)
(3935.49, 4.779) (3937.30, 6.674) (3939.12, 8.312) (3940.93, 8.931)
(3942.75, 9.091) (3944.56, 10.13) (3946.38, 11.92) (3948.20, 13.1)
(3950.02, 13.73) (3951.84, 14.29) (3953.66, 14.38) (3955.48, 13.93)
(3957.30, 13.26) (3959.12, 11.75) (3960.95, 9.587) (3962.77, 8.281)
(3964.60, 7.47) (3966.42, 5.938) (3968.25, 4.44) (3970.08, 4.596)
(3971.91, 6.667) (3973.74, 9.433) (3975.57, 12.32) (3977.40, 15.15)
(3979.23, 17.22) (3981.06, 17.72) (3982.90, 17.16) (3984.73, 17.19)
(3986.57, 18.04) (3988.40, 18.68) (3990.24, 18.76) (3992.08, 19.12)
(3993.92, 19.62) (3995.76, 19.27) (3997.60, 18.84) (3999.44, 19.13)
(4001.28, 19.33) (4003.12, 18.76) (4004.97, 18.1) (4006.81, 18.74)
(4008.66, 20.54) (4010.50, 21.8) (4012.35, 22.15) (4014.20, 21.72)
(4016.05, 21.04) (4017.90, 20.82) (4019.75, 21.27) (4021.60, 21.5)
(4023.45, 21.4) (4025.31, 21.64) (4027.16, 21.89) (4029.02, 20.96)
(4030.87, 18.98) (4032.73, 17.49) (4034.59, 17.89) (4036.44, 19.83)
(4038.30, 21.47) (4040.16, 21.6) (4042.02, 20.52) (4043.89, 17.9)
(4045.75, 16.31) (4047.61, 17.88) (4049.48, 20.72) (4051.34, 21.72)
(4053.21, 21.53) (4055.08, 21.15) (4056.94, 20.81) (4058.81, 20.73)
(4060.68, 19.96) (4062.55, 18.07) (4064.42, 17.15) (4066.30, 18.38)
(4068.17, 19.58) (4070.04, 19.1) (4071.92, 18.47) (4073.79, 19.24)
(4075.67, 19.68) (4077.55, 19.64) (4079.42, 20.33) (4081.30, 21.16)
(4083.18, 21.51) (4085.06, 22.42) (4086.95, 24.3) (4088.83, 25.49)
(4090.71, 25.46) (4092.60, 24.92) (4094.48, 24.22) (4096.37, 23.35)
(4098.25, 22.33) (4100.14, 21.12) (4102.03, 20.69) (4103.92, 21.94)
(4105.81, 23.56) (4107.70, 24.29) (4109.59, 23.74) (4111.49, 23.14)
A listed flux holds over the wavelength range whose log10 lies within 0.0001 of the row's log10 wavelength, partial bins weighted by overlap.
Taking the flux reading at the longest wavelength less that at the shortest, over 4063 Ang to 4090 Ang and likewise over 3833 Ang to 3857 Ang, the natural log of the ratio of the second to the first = -1.0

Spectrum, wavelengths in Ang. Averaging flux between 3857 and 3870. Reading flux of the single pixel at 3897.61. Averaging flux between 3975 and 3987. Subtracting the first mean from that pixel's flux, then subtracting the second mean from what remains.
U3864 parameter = -14.0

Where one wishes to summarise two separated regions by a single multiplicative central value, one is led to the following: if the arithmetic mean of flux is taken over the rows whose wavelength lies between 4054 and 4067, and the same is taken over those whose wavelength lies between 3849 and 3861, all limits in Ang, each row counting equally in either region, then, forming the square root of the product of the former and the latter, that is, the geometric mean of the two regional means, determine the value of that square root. 14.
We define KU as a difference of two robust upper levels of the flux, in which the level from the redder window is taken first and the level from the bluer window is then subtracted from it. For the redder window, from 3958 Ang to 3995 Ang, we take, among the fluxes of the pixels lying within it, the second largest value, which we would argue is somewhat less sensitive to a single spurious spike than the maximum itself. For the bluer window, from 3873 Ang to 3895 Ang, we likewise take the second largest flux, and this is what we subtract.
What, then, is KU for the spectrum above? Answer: 5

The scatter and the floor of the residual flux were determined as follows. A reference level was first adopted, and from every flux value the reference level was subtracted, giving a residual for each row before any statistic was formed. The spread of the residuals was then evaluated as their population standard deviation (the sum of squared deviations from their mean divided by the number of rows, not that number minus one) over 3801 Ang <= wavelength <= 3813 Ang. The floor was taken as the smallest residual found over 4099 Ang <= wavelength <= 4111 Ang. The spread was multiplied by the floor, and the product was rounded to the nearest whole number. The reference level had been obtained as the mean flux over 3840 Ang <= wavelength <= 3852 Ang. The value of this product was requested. 12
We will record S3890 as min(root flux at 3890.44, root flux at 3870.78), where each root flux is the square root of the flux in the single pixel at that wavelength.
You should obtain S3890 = 3.2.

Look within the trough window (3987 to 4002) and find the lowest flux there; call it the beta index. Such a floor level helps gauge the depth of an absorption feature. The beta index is 18.68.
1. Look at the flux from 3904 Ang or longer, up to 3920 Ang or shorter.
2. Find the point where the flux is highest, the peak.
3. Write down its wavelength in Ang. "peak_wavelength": 3912.00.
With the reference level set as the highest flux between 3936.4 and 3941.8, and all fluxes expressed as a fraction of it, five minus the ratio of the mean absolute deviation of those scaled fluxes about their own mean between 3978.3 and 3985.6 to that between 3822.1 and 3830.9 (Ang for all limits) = 4.38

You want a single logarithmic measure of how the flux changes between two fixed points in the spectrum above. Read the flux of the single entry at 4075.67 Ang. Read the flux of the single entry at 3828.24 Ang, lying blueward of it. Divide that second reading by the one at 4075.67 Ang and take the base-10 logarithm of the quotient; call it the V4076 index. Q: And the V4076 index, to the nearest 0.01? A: -0.51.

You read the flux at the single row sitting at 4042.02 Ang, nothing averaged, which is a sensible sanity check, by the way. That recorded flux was 20.52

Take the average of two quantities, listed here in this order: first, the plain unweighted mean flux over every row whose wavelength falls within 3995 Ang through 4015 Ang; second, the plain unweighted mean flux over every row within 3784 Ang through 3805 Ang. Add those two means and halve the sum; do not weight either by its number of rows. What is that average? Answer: 16.7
